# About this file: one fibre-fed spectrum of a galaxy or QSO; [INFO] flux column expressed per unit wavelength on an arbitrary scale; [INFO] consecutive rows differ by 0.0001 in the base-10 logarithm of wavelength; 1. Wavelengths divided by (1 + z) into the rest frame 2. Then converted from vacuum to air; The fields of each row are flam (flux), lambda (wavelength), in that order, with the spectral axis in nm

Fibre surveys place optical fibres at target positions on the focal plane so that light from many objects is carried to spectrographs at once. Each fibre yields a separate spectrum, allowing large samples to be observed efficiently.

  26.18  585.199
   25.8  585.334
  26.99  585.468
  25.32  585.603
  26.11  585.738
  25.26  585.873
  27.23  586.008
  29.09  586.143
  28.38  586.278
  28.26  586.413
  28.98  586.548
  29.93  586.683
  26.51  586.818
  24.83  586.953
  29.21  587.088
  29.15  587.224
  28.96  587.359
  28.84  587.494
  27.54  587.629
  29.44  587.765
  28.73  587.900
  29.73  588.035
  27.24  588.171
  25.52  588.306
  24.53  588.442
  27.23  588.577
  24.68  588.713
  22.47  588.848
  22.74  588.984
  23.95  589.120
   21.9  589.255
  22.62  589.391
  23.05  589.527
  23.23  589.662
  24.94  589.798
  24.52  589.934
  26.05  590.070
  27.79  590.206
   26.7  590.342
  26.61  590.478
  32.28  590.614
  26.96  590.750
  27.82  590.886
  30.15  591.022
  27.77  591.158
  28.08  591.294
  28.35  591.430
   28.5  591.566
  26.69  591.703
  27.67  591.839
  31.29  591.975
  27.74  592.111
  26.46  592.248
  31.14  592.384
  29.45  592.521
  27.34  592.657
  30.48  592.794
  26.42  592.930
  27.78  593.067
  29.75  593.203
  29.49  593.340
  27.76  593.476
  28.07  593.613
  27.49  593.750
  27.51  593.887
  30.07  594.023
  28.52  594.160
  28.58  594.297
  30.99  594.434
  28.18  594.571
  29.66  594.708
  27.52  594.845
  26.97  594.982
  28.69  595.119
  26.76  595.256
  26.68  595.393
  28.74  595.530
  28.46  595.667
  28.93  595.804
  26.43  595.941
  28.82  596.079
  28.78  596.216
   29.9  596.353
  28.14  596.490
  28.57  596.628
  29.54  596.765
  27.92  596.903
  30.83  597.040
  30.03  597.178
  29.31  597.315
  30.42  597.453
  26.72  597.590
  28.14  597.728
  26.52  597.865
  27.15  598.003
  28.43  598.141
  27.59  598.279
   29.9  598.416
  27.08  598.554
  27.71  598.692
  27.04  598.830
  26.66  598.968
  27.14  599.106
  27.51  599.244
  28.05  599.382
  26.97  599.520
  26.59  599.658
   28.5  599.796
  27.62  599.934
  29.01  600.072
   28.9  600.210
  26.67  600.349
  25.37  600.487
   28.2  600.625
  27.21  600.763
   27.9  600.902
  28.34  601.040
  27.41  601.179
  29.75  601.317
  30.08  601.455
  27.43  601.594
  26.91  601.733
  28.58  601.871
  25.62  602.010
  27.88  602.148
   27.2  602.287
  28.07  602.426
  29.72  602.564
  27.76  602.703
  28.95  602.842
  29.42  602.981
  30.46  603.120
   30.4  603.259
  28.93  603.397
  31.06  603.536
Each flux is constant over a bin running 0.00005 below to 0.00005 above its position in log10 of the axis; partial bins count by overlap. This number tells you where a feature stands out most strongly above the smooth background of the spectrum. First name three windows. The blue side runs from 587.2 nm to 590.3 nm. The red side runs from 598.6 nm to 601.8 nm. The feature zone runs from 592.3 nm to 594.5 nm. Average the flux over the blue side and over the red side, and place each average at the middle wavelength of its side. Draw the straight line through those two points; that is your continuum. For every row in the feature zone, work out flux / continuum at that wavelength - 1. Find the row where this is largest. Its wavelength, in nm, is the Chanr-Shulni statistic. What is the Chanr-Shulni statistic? 592.384 nm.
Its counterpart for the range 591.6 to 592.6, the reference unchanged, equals 591.975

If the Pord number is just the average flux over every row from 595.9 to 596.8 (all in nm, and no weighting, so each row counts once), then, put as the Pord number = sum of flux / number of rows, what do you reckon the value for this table 28.6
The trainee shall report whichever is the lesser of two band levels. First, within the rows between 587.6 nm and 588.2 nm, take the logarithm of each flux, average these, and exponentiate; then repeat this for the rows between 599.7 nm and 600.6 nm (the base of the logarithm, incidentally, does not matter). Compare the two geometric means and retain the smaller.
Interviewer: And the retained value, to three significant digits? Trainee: 27.6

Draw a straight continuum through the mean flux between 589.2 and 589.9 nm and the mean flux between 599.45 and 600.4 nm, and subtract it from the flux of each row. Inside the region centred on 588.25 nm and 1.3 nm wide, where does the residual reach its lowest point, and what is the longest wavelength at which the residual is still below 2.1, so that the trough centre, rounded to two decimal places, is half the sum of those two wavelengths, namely 588.85 nm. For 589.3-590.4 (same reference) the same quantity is 589.66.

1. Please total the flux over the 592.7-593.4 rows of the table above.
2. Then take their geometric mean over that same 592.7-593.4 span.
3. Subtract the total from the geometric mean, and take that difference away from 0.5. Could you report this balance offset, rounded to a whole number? 116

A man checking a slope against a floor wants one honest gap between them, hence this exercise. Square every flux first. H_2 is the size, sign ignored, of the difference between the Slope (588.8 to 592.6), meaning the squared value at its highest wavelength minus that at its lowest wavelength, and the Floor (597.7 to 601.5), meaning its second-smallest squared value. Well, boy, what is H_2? 341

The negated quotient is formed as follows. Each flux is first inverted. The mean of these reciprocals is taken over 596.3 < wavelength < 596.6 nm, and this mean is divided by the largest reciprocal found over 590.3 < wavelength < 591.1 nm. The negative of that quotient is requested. -0.92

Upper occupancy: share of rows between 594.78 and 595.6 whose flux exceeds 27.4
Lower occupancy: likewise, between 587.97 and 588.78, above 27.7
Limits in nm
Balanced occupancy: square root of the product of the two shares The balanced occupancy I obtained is 0.3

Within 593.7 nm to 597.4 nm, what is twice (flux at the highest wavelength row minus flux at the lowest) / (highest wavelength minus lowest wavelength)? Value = 1.0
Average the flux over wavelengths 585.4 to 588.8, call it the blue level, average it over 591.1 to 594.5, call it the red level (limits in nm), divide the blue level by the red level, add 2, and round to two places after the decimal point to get 2.96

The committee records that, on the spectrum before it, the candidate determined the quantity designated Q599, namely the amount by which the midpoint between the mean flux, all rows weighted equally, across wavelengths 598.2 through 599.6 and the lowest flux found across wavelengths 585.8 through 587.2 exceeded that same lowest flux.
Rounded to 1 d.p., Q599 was 1.4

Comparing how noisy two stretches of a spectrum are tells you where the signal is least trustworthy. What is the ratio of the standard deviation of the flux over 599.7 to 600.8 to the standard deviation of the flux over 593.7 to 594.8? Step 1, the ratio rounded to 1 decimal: 1.0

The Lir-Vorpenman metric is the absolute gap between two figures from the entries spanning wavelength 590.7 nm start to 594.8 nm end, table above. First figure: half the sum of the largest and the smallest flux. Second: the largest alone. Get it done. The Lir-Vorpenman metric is 2.4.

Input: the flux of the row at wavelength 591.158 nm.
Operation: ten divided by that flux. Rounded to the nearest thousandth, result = 0.360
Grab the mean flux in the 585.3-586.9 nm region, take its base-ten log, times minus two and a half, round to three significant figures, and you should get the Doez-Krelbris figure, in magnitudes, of -3.59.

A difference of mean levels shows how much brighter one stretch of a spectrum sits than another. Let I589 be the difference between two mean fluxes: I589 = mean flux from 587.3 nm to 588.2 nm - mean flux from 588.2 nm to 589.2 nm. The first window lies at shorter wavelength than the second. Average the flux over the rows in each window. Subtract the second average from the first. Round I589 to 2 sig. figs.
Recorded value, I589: 4.2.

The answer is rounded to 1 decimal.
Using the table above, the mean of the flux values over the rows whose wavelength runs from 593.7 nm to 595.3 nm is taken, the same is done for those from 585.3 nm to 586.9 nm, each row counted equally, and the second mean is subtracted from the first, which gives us 1.1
